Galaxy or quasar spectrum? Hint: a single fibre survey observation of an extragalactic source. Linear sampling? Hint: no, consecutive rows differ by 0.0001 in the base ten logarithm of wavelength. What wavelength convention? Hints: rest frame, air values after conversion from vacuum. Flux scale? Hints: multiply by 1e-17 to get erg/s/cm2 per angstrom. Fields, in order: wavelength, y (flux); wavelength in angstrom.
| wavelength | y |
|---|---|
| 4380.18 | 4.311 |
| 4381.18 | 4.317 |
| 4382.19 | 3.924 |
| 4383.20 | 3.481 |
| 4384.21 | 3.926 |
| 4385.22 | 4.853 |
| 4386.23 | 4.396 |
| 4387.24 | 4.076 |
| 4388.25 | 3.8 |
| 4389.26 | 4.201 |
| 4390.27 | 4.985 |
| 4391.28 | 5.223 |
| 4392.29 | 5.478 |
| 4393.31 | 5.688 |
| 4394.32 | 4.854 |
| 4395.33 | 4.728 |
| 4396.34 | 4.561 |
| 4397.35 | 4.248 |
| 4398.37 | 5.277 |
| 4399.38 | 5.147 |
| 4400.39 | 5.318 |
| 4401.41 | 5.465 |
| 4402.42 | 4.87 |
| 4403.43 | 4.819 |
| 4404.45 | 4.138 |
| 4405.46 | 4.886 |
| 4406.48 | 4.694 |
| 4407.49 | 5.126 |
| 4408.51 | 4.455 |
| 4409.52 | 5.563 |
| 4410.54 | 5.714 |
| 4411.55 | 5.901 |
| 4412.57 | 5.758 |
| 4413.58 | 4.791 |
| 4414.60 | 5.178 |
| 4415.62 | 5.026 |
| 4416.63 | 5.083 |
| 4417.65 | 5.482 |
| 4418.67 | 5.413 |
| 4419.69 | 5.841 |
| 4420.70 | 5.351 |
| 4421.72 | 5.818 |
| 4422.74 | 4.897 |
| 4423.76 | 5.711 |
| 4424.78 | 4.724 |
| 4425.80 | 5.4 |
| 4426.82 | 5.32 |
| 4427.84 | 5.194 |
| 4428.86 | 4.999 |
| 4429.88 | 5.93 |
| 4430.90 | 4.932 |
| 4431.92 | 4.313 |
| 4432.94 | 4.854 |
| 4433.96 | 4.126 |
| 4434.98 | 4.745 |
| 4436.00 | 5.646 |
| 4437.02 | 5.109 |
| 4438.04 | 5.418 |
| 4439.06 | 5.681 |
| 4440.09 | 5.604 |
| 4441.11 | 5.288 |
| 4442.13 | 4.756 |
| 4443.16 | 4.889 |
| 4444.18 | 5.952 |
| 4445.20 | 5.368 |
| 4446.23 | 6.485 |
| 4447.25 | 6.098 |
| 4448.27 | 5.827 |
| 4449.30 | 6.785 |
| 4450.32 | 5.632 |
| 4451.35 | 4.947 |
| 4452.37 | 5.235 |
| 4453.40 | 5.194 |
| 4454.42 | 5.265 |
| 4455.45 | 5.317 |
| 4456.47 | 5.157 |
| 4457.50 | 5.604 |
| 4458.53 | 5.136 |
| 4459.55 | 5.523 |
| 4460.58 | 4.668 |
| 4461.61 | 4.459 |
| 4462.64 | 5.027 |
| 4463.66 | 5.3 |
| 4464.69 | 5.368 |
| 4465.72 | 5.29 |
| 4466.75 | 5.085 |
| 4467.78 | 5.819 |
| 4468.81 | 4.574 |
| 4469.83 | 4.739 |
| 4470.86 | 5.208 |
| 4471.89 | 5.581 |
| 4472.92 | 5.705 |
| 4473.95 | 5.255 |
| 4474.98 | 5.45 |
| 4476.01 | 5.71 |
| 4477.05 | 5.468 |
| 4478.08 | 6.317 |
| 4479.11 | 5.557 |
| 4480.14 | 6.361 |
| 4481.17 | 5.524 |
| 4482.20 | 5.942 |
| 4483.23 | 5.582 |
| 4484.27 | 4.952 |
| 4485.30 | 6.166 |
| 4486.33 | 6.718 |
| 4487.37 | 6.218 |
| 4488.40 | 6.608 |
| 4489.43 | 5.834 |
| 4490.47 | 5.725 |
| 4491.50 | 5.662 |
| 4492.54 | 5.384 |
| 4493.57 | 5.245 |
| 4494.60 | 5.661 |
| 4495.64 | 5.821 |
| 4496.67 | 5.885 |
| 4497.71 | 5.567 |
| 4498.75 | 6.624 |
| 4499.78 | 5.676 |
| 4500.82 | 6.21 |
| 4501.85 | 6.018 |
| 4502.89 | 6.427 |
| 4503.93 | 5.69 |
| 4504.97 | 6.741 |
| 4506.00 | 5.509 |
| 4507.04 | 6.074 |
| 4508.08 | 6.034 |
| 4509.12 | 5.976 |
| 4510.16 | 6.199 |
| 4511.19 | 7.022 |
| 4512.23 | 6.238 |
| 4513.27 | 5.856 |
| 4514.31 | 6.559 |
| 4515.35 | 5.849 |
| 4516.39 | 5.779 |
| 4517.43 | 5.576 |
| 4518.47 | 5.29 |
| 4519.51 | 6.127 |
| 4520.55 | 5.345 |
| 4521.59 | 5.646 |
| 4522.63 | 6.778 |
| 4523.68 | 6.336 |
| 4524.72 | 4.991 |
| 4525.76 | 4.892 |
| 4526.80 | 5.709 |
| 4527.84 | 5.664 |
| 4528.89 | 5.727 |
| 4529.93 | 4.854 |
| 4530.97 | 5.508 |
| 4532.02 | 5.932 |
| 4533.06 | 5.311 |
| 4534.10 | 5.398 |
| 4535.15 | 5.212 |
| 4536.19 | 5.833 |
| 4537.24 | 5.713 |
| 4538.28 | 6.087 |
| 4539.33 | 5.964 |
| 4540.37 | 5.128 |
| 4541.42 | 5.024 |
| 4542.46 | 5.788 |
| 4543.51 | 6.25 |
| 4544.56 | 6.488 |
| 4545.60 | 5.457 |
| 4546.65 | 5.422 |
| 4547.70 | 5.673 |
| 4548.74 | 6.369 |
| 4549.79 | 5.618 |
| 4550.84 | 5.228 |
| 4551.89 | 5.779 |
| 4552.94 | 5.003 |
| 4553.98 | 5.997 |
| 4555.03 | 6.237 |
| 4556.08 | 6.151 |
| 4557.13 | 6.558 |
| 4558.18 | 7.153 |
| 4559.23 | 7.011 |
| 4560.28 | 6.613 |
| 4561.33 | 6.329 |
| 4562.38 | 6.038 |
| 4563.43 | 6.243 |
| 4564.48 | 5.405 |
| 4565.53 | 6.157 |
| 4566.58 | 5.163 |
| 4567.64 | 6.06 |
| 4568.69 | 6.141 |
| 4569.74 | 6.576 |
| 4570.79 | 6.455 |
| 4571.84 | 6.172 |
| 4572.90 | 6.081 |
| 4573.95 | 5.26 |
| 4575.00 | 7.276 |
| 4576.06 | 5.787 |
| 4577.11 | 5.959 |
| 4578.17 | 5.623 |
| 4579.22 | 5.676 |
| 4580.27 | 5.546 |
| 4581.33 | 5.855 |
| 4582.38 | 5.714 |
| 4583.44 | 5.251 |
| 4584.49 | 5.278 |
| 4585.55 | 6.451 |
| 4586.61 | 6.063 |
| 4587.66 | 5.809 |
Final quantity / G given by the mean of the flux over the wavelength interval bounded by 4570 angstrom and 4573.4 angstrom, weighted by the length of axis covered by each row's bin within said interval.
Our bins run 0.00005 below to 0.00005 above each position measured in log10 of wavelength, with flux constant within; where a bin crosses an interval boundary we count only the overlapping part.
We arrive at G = 6.3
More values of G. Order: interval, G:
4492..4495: 5.4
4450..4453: 5.2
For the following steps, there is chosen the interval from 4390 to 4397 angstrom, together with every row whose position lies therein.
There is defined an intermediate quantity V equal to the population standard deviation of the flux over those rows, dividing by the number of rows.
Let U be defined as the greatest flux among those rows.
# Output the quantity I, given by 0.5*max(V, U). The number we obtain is 2.84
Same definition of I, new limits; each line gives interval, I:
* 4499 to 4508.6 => 3.37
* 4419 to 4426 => 2.92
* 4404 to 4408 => 2.56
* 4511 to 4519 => 3.51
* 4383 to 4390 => 2.43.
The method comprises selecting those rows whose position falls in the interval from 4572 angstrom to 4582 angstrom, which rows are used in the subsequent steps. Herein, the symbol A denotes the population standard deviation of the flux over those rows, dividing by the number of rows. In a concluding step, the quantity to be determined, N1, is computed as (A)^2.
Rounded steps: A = 0.54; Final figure 0.29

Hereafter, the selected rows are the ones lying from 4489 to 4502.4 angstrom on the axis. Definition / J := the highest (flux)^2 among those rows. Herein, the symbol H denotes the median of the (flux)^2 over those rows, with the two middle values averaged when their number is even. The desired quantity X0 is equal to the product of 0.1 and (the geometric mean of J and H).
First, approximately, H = 33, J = 44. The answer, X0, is 3.8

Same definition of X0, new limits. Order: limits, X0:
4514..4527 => 3.9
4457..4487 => 3.7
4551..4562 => 4.5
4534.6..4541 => 3.5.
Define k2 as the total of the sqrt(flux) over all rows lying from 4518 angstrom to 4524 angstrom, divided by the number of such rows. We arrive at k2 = 2.43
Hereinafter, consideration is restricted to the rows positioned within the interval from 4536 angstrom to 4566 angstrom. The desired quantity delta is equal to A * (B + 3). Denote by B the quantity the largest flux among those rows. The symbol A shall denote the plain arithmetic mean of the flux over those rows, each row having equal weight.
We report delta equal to 60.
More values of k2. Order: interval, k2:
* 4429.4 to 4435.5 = 2.19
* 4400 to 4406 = 2.22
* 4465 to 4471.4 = 2.26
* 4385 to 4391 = 2.09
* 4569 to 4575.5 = 2.51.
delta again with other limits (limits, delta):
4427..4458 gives 52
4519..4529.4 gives 56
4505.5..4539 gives 58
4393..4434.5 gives 46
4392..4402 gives 44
